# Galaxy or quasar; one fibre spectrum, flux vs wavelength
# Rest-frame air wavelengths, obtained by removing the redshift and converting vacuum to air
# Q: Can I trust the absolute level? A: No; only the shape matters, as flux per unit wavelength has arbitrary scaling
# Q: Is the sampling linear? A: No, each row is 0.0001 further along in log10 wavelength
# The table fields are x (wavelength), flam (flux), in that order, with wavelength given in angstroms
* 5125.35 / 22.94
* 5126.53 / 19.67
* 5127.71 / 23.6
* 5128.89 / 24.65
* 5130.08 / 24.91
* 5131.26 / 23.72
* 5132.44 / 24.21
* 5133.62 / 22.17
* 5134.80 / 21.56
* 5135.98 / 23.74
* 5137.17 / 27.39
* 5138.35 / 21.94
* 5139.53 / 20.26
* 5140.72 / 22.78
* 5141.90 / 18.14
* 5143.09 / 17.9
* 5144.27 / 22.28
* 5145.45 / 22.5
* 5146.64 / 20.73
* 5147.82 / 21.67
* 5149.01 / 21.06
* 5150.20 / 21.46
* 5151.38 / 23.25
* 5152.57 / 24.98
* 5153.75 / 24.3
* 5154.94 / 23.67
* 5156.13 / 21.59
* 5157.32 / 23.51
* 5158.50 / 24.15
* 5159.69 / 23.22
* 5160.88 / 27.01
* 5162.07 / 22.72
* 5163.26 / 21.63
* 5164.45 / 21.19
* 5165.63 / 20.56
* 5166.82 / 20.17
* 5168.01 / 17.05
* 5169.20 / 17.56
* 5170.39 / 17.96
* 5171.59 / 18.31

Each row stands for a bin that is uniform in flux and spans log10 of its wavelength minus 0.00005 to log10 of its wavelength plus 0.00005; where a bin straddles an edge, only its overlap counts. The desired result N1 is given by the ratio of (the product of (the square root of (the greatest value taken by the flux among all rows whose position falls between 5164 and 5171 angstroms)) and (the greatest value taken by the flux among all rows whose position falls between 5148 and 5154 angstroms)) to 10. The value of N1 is 11.5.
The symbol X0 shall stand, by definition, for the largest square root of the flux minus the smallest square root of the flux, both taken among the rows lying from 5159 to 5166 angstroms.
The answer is 0.66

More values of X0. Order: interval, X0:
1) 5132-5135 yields 0.28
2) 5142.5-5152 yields 0.59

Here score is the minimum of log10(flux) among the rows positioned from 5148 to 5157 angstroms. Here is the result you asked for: 1.32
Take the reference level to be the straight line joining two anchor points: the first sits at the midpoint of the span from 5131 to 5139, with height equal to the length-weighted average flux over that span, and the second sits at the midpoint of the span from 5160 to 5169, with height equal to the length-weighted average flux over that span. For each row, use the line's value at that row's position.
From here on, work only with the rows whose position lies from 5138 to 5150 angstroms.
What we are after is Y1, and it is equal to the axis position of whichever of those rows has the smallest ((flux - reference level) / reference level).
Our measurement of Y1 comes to 5143.09 angstroms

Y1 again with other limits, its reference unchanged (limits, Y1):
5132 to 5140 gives 5139.53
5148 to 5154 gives 5149.01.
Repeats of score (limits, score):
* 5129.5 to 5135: 1.33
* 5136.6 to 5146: 1.25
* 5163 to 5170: 1.23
